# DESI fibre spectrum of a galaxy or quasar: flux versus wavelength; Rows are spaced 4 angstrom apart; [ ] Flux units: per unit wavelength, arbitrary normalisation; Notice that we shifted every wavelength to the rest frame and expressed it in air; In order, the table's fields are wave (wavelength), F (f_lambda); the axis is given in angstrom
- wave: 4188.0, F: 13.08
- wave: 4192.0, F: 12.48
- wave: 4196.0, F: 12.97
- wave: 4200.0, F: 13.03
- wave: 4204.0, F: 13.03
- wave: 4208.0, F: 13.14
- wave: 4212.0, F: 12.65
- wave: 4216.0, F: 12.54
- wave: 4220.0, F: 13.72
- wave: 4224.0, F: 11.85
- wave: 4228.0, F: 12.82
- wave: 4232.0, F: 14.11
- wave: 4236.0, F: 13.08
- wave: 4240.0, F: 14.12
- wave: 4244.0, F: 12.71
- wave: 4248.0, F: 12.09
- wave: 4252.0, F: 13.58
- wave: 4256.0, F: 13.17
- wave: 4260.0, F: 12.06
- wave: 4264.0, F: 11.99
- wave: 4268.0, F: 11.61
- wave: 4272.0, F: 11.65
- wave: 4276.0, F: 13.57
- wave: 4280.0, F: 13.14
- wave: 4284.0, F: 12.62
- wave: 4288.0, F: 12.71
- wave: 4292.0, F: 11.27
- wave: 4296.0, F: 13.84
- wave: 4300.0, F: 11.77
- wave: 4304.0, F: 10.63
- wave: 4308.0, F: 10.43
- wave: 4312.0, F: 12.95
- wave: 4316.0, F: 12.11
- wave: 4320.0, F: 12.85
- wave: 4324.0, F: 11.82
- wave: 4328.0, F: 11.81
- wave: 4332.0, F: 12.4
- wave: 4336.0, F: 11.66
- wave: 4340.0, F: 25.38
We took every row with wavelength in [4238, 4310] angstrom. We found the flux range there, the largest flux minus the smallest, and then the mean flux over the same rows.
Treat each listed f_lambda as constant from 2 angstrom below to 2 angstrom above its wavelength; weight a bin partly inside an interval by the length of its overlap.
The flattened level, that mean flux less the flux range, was 8.7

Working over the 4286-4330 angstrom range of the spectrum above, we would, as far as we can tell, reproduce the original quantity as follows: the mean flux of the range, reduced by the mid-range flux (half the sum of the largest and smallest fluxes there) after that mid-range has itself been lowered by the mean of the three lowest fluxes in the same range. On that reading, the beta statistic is 10.7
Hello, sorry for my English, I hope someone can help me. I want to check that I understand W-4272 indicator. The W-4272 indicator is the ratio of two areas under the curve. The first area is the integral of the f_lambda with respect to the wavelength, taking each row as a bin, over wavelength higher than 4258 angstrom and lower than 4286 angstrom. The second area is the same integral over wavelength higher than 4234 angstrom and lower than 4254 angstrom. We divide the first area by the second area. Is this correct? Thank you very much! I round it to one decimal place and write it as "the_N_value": 1.3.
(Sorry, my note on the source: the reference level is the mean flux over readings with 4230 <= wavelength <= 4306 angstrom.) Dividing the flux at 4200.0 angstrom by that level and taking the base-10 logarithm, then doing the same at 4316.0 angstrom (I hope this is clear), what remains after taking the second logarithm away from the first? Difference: 0.03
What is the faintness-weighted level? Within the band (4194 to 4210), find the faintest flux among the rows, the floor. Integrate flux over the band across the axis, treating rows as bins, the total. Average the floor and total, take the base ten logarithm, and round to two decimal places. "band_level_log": 2.04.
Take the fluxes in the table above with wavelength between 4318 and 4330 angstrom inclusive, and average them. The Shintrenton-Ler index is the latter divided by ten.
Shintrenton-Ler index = 1.22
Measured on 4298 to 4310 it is 1.09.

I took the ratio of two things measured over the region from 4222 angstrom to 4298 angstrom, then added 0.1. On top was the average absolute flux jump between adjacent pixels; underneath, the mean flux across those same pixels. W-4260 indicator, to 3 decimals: 0.173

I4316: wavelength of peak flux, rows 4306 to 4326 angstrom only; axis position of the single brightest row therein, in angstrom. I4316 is 4312.0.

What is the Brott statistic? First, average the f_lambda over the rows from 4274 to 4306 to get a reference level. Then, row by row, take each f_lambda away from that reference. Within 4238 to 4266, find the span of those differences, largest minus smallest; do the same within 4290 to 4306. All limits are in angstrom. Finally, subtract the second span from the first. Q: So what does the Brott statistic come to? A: -1.1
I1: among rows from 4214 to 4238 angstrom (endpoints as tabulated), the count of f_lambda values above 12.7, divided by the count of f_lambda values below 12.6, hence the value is 2.0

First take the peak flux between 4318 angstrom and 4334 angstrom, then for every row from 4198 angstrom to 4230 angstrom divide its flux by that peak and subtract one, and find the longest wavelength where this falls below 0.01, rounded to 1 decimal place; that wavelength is 4228.0 angstrom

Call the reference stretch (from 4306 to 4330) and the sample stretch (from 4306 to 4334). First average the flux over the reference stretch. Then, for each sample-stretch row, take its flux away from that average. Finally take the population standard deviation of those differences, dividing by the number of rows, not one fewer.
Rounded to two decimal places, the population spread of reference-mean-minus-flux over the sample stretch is 0.78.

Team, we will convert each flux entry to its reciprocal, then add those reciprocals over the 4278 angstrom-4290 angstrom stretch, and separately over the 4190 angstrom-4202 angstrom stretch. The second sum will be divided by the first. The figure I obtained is 1.00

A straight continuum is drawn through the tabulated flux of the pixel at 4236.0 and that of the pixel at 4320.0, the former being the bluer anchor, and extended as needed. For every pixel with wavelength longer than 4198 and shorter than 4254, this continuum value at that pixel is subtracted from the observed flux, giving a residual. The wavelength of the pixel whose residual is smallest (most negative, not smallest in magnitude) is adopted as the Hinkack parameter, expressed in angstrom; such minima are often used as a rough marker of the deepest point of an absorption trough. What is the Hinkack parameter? 4224.0 angstrom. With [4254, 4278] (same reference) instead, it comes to 4268.0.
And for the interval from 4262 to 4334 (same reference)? 4308.0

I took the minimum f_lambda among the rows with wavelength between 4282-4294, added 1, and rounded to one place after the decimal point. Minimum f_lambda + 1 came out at 12.3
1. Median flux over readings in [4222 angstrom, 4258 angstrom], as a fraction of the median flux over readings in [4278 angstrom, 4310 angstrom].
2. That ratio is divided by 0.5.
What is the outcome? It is 2.15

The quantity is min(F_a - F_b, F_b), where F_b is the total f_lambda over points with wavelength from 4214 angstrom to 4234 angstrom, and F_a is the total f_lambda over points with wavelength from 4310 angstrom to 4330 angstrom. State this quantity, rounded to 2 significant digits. -3.5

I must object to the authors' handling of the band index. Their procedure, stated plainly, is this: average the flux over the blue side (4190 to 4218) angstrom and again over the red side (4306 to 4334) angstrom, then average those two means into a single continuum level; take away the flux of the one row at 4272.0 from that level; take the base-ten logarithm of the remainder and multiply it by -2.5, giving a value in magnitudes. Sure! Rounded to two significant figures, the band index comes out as 0.25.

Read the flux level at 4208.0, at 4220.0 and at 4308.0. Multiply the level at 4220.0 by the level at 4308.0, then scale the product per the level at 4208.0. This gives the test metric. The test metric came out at 10.89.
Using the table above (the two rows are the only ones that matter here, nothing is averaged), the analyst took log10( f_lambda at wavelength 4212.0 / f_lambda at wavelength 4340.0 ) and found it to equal -0.30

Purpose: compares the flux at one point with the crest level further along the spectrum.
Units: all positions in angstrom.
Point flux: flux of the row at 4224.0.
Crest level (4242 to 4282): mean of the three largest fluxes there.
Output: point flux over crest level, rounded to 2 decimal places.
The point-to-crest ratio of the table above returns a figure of 0.88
